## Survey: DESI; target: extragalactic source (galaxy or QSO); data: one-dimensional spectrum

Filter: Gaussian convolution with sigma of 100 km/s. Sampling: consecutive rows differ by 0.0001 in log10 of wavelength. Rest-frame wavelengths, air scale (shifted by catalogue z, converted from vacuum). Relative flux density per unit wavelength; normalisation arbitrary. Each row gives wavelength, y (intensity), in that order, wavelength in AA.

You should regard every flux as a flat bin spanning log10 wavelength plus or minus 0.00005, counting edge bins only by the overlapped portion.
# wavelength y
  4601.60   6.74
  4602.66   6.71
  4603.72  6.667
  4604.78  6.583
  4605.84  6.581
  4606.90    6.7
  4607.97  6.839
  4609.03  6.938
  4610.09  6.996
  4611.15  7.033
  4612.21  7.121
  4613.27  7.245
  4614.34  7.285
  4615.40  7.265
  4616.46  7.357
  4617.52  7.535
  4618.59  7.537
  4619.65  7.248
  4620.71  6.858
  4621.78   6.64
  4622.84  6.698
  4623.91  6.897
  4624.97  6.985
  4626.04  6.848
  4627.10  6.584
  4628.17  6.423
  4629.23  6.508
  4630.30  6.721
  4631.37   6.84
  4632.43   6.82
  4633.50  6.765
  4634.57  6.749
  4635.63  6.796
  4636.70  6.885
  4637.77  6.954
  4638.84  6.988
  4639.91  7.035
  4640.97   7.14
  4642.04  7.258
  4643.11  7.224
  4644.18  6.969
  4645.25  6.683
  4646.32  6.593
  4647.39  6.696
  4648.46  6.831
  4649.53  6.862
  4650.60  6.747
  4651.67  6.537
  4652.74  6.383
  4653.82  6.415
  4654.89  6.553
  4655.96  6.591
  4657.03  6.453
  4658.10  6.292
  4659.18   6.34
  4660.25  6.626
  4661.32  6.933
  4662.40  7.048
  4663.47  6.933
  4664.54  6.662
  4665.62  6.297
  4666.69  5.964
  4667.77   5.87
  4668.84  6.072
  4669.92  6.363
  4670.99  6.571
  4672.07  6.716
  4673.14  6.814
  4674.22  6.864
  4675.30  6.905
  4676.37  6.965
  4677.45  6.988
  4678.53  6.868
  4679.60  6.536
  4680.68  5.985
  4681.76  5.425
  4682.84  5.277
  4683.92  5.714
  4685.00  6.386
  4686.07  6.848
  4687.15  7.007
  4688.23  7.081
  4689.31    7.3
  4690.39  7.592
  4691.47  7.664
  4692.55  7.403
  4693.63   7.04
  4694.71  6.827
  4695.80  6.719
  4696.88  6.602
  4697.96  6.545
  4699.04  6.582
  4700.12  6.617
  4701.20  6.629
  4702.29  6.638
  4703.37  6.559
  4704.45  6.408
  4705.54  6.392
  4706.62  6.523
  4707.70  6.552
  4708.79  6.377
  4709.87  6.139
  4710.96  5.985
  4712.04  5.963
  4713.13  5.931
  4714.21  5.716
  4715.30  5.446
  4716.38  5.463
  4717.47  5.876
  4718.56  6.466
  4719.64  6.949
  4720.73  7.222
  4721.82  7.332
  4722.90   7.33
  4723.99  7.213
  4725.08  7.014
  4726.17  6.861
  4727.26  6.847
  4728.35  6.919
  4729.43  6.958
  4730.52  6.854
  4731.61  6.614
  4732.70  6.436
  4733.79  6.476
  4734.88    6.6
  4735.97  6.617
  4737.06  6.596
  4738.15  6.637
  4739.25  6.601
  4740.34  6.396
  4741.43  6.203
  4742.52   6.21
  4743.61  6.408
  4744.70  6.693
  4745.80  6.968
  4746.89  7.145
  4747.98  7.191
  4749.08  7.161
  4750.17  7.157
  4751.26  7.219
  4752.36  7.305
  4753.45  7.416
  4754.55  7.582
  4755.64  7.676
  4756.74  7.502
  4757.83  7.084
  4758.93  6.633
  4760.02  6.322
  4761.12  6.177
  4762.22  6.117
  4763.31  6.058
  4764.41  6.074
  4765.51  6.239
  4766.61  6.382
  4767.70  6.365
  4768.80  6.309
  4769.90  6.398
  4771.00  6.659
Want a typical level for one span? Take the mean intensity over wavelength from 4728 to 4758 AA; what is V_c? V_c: 6.9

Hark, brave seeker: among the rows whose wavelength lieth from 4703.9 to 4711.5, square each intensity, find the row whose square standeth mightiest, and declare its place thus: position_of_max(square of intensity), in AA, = 4707.70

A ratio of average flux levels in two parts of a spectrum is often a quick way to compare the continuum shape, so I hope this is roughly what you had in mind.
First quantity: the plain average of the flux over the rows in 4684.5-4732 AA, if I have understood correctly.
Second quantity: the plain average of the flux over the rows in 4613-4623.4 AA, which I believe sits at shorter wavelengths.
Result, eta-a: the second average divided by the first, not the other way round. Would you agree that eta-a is 1.07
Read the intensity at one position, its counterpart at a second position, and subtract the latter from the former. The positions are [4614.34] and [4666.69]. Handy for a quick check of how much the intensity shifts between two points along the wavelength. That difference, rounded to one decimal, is 1.3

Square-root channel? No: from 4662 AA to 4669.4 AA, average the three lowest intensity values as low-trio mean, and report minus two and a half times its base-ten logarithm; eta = -1.94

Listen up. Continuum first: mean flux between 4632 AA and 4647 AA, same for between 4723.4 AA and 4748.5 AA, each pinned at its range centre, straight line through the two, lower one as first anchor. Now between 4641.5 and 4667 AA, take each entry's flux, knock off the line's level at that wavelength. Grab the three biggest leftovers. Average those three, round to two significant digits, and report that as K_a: 0.28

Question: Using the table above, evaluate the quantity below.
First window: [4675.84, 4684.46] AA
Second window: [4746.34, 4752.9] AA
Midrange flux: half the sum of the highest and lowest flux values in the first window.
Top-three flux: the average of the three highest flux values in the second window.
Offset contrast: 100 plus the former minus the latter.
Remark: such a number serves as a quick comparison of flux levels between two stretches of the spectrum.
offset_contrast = 99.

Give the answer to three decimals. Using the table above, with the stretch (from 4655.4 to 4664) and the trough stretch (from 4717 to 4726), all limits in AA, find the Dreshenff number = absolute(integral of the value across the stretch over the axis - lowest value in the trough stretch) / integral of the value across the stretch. 0.897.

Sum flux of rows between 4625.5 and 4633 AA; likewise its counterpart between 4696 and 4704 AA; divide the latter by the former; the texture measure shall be 0.99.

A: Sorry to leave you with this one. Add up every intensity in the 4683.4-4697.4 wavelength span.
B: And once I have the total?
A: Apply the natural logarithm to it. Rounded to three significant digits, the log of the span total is 4.50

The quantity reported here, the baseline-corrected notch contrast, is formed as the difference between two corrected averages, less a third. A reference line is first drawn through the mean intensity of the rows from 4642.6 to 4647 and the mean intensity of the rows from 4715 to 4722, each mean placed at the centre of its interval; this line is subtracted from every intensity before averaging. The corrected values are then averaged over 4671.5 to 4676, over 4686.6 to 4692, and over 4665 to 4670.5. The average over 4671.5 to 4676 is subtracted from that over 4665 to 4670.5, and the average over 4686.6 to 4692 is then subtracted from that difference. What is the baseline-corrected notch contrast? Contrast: -1.5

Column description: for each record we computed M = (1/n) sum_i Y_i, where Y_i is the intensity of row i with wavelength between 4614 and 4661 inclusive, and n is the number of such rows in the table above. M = 6.83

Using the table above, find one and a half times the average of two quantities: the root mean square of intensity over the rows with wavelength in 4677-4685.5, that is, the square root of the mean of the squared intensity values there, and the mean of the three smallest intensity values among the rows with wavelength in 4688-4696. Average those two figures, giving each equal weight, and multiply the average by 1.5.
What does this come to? 9.8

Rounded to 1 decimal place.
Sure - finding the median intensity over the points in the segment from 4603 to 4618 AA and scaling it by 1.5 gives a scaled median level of 10.5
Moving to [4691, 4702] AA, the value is 10.0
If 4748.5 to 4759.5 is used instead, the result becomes 10.9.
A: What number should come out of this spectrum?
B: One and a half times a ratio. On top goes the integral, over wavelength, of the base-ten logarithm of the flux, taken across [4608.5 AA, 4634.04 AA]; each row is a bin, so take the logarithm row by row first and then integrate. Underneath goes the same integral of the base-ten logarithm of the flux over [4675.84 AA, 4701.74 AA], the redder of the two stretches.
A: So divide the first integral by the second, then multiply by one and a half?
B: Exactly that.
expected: 1.51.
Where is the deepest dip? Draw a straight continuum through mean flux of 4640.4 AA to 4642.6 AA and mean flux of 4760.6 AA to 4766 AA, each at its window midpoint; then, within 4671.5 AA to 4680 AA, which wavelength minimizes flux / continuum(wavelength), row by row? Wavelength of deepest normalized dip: 4679.60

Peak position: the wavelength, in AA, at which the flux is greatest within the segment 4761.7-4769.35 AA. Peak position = 4766.61 AA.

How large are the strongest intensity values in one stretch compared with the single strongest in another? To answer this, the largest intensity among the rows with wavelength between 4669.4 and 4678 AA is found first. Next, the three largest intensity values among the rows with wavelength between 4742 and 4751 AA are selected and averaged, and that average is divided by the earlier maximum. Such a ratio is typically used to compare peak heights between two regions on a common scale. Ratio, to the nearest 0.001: 1.026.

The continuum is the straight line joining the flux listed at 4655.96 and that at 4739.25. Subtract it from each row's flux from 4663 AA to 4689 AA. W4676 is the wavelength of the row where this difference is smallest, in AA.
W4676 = 4682.84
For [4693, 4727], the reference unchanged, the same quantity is 4715.30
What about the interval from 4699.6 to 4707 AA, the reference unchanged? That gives 4705.54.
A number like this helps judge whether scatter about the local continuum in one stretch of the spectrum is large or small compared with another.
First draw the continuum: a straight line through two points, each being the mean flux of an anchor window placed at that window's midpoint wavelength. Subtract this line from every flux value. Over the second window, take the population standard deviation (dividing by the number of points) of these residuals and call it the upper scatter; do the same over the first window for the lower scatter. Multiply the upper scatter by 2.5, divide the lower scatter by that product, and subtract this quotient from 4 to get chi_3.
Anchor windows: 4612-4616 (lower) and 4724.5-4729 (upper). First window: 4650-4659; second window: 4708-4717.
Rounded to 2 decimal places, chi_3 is 3.83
